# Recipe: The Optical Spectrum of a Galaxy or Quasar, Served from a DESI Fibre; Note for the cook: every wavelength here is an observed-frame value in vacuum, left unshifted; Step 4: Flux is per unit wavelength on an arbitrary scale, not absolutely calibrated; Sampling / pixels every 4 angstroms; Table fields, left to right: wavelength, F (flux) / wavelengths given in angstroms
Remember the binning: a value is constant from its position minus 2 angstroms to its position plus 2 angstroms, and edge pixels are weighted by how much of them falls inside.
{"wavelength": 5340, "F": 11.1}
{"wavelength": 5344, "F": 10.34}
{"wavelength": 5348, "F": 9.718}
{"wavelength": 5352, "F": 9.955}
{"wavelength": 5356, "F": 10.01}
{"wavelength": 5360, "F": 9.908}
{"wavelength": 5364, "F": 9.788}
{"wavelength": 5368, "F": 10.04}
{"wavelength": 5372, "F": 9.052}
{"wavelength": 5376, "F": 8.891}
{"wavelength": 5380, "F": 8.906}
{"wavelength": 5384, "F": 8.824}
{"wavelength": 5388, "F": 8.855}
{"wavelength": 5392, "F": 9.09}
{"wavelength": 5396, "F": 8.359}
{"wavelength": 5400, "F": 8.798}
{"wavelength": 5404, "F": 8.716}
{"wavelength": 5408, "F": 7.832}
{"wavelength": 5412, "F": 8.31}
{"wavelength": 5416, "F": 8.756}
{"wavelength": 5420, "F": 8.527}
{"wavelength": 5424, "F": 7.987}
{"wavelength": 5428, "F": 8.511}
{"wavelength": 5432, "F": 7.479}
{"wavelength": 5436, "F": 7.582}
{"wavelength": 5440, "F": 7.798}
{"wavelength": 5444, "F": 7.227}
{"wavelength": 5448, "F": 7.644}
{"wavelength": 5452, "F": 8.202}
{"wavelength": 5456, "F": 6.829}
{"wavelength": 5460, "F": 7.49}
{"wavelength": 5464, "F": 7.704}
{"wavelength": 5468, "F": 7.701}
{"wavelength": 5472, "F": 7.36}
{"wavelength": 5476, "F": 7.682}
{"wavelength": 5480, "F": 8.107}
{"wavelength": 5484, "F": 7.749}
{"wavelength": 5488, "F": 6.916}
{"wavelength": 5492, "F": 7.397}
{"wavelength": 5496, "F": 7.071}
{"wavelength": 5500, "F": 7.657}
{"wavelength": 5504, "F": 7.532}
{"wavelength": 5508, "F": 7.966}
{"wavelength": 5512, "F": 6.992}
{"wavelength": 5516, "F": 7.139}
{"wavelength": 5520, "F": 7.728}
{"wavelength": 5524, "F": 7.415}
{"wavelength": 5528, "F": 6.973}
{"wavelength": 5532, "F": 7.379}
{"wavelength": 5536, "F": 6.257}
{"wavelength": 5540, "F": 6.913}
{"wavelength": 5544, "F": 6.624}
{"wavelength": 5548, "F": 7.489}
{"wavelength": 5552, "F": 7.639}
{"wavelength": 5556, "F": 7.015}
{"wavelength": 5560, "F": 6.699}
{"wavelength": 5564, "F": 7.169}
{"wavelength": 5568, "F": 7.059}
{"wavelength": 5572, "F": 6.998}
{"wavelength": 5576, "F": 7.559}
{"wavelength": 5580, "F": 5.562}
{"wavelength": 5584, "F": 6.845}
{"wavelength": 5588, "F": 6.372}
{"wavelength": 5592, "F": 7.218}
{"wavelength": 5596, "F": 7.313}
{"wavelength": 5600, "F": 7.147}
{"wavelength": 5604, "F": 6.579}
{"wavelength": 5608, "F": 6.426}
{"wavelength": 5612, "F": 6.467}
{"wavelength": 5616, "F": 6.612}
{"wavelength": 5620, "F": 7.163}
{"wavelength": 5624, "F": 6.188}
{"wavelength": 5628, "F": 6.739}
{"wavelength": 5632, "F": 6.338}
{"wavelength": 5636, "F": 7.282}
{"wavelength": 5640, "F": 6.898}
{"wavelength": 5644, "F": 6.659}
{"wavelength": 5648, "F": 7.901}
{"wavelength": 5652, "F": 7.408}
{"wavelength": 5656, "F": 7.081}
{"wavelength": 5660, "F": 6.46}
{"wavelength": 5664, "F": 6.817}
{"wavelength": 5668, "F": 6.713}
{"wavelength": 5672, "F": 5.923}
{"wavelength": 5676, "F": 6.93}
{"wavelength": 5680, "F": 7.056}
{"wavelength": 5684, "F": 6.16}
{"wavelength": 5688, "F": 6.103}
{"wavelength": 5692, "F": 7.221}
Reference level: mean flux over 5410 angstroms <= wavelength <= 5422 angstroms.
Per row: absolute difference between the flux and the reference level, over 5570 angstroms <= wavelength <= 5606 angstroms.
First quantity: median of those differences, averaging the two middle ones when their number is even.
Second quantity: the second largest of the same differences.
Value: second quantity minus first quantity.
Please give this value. 0.63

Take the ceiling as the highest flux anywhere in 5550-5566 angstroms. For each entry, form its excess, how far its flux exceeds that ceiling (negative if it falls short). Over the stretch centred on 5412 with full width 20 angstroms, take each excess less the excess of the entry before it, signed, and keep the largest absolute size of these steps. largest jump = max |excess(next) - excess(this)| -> 0.88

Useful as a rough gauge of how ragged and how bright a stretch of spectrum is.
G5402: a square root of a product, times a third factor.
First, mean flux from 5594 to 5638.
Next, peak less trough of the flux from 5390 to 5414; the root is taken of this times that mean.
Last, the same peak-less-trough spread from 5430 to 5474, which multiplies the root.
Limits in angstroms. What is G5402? 4.0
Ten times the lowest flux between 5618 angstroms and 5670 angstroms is 62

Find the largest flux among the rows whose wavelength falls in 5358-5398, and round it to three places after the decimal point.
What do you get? 10.040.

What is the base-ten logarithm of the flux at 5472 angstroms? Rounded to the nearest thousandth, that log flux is 0.867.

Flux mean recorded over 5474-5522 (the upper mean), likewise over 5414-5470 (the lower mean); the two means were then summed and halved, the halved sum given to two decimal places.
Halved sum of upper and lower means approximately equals 7.66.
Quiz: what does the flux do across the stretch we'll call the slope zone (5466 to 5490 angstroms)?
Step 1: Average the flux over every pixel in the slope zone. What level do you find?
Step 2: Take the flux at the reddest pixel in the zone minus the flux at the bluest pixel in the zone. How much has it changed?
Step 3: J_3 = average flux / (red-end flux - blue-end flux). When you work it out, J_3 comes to -10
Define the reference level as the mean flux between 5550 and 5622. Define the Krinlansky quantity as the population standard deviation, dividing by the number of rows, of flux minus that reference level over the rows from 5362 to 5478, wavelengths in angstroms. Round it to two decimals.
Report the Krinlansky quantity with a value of 0.76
